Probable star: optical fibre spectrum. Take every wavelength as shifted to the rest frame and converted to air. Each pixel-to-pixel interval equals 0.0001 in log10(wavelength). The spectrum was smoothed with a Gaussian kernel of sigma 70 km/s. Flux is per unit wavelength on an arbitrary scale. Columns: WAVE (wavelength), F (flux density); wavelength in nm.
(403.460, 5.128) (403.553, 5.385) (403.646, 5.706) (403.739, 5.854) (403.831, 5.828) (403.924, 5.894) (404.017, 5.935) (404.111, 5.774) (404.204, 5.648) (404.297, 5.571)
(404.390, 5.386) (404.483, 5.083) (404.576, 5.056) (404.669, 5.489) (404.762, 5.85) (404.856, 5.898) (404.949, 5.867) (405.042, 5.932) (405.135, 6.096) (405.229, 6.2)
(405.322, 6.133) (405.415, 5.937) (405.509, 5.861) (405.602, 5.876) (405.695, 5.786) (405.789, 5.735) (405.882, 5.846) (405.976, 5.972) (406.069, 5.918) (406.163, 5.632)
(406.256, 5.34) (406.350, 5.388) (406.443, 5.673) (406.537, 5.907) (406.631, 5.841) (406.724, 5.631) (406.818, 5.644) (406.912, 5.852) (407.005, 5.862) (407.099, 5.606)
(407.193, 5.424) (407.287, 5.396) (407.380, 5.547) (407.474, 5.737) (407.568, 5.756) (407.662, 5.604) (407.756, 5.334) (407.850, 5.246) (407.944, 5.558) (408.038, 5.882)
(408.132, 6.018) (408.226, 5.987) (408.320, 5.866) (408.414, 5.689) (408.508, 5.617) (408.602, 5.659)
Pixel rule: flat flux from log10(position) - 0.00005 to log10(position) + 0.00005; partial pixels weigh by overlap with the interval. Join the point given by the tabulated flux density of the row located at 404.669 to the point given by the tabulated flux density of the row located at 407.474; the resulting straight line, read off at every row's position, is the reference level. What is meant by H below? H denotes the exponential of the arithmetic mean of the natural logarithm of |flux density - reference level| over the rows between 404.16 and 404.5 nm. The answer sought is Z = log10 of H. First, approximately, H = 0.16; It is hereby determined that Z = -0.8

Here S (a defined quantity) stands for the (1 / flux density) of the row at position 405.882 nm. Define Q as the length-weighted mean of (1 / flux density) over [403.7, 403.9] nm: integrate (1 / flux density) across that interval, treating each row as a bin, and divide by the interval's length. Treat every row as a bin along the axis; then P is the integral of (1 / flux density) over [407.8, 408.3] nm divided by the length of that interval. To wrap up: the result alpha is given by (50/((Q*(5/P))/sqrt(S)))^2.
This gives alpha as 17.6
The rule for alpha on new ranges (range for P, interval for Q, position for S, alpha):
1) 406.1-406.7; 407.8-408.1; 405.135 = 16.1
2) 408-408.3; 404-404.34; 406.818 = 16.4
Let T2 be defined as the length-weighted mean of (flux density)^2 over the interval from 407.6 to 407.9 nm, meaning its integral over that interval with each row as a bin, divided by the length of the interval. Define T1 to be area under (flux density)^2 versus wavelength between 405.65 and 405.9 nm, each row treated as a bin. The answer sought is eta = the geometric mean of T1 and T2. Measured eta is 15.6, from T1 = 8.4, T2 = 29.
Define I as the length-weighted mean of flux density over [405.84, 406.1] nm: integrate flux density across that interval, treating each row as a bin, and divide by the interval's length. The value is 5.91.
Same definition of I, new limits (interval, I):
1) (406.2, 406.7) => 5.64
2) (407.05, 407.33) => 5.46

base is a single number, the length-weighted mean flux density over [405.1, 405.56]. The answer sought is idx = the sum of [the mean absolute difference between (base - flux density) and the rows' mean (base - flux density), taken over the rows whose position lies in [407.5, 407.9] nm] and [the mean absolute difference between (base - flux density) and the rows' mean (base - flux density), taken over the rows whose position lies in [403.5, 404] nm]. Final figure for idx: 0.35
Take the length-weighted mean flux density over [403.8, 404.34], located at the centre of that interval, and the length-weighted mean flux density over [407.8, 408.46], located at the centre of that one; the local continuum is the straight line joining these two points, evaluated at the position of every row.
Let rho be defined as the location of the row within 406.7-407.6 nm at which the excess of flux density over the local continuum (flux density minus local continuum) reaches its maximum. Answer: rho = 407.005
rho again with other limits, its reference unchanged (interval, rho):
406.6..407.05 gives 407.005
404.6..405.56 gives 405.229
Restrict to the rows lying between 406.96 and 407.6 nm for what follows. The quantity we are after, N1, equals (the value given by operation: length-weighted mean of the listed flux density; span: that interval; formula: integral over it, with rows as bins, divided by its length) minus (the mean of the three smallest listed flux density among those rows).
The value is 0.16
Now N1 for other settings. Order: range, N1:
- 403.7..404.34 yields 0.12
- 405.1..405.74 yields 0.14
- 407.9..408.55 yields 0.18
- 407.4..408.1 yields 0.21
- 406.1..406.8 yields 0.18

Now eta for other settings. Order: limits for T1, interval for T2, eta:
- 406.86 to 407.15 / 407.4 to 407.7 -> 17.7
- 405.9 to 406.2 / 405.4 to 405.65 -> 18.8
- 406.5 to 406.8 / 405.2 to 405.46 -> 19.3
